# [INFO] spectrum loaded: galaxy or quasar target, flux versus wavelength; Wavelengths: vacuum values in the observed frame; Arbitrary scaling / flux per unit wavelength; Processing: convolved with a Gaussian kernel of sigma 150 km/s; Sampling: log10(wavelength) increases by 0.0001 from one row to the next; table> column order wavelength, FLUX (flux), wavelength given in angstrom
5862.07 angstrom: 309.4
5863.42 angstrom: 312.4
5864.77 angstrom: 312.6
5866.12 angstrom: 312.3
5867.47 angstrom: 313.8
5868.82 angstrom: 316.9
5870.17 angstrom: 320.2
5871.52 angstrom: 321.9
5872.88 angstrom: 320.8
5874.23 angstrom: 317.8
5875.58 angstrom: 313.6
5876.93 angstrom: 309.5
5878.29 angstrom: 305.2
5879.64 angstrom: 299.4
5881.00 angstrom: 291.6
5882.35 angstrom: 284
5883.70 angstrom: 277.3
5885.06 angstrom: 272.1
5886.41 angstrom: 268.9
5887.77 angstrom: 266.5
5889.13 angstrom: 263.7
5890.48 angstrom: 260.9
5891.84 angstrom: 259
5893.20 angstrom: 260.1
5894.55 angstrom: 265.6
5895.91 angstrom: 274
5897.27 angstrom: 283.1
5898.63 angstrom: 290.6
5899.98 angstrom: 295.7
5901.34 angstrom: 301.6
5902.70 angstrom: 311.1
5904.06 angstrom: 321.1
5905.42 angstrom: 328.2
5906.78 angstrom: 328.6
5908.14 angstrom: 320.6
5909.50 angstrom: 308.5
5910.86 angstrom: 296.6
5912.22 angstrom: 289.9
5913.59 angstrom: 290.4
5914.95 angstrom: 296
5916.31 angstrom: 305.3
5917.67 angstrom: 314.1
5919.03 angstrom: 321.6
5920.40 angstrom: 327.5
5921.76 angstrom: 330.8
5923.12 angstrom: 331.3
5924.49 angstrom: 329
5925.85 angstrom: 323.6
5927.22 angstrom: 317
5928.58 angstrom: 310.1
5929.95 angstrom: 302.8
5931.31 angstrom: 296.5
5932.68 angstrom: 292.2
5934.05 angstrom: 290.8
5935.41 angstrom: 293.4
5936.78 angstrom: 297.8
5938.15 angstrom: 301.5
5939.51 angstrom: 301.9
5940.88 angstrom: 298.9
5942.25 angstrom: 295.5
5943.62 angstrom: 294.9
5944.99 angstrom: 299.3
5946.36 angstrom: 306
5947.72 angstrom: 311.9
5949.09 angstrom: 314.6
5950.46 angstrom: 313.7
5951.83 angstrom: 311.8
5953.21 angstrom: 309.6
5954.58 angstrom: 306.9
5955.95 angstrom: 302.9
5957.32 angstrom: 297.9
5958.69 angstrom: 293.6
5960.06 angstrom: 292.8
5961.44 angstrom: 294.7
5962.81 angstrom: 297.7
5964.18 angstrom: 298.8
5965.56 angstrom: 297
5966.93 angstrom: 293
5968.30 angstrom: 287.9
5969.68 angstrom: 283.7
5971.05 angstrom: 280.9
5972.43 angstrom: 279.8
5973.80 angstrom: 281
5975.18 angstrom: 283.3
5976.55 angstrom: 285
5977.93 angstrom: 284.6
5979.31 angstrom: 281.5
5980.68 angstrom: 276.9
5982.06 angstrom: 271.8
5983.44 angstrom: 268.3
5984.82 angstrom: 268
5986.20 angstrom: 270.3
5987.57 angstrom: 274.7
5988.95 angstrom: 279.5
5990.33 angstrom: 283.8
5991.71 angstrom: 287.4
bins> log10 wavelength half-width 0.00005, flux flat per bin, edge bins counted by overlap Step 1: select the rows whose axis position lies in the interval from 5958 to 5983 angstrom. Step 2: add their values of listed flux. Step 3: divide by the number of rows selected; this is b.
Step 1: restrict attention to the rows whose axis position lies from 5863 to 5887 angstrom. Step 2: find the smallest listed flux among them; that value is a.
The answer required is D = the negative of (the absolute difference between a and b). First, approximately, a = 268.9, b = 287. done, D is -18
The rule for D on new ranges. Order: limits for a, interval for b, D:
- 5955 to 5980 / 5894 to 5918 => -21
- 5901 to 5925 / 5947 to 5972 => -10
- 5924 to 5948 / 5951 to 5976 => -3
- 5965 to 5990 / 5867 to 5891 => -28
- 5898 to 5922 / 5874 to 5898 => -8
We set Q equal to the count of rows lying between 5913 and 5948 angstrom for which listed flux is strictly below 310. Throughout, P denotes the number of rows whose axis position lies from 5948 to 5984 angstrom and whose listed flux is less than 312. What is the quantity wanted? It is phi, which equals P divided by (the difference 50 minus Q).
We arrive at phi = 0.71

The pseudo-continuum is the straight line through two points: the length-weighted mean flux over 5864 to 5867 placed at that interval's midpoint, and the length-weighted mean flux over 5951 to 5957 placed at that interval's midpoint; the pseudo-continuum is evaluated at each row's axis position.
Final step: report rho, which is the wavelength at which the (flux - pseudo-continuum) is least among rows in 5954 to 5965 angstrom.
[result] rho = 5960.06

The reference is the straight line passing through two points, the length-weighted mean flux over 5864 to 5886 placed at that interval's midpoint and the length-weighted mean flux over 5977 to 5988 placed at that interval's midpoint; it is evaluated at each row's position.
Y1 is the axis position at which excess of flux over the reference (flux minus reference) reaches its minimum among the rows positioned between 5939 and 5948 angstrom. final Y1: 5943.62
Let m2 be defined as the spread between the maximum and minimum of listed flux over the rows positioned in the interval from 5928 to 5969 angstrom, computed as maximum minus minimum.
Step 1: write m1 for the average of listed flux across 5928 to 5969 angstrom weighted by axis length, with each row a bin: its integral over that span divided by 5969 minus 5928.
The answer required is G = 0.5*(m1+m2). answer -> 163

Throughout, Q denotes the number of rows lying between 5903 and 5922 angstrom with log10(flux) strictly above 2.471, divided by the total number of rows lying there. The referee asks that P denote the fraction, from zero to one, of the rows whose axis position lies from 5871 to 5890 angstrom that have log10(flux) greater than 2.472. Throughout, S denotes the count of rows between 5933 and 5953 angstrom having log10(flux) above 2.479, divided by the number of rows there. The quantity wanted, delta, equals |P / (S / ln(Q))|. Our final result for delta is 0.15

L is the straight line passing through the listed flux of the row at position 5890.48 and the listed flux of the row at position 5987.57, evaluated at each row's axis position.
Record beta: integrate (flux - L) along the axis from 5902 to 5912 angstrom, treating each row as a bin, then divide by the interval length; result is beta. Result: 52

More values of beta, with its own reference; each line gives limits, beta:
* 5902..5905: 54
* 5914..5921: 47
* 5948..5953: 43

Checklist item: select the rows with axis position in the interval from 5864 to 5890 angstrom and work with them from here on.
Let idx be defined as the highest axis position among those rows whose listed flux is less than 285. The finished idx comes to 5889.13 angstrom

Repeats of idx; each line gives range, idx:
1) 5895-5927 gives 5897.27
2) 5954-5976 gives 5975.18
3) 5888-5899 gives 5897.27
